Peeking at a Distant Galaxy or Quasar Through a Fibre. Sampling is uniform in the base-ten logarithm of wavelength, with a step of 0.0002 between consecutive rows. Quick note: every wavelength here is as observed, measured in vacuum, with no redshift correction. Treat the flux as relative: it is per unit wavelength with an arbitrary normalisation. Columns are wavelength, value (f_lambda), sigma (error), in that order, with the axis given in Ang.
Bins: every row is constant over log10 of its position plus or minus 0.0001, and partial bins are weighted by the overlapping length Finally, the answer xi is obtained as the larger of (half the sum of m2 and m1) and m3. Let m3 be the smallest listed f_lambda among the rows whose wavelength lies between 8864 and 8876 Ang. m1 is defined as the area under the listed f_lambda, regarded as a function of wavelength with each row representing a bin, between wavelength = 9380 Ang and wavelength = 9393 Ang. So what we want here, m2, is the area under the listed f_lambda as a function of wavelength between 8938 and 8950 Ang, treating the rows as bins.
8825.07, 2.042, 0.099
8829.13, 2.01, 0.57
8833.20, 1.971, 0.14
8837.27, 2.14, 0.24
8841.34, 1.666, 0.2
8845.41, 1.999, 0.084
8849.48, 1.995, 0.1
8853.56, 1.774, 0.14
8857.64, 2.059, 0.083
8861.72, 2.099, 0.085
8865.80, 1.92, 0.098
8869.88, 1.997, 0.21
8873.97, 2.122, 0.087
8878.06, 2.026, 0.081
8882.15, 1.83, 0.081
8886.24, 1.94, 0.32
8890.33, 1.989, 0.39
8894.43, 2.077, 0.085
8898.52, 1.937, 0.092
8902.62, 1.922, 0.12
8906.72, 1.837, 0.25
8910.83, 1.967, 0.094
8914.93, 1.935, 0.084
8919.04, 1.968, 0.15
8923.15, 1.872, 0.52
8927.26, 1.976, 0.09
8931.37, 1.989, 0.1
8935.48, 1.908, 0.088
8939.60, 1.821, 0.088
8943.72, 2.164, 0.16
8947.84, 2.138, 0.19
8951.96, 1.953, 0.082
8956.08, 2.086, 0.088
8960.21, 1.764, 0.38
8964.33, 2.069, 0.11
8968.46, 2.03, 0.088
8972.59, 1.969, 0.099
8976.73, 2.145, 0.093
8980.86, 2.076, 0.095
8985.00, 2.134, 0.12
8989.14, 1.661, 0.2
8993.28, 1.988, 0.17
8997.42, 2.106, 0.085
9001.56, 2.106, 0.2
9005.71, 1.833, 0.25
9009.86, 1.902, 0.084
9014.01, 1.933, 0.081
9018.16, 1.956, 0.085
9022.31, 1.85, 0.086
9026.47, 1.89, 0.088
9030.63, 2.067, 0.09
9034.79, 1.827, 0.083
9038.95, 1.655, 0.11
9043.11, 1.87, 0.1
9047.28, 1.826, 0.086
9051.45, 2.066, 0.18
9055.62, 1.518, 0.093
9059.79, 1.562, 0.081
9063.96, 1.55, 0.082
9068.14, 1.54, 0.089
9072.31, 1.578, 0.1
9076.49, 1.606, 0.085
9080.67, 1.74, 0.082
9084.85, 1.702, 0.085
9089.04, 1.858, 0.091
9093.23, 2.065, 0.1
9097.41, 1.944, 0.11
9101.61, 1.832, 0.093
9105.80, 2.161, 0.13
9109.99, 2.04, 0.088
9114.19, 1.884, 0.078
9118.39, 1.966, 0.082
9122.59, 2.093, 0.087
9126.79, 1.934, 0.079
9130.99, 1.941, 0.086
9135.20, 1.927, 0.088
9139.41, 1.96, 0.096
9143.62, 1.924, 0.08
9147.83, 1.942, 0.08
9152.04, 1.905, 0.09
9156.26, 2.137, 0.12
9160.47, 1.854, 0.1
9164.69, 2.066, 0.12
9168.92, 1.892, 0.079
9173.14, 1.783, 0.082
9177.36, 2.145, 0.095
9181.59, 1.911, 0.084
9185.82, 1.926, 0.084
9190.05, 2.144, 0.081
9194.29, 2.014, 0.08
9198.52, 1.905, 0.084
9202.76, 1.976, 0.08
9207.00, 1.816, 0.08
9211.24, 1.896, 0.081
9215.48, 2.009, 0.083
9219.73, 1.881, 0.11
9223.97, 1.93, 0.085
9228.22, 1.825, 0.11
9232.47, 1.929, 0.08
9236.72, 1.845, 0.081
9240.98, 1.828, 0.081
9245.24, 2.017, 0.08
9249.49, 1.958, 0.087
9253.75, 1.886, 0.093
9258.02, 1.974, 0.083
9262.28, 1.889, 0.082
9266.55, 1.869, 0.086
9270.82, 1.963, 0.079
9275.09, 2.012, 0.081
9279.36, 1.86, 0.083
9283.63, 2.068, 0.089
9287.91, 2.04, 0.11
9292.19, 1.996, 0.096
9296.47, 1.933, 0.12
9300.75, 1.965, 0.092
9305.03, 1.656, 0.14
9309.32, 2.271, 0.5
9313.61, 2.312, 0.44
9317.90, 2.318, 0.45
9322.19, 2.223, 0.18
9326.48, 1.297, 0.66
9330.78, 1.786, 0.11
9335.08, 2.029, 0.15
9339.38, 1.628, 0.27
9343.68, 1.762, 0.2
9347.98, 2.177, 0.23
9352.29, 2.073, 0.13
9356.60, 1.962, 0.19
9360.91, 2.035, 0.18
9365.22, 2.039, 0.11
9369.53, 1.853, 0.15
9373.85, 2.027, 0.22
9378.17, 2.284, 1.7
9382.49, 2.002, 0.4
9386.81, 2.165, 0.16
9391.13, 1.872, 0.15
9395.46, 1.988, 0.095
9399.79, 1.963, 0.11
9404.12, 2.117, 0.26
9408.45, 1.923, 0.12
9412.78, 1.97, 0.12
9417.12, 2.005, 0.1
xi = 25.4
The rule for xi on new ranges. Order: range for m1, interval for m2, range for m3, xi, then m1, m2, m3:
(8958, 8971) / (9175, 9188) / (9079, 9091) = 25.7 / 25.4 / 25.9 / 1.702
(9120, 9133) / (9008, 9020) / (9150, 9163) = 24.5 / 25.9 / 23.2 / 1.854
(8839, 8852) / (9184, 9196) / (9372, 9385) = 24.5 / 24.6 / 24.4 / 2.002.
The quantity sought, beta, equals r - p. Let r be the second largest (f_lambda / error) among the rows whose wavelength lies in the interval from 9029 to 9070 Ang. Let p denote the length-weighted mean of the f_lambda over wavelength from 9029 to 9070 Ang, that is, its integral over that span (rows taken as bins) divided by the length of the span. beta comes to 20.3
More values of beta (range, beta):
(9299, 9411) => 18.9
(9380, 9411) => 15.8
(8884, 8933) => 21.1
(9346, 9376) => 13.9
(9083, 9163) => 22.3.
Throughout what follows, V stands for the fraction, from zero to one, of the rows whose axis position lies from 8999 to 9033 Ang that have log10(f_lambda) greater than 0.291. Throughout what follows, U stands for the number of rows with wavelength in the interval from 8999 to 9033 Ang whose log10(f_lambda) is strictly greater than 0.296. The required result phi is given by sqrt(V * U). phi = 0.87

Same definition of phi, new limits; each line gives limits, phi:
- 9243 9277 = 1.12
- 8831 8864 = 1.94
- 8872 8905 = 1.41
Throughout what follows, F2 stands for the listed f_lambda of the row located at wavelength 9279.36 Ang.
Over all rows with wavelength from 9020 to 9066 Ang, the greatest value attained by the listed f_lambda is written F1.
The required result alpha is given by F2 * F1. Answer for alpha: 3.8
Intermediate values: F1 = 2.067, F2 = 1.86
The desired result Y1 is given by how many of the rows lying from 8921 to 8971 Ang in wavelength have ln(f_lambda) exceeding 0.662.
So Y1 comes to 8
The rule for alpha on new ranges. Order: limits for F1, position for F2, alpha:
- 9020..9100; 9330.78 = 3.7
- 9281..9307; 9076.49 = 3.3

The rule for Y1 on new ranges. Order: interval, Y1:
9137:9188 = 5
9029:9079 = 2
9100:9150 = 7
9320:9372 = 7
